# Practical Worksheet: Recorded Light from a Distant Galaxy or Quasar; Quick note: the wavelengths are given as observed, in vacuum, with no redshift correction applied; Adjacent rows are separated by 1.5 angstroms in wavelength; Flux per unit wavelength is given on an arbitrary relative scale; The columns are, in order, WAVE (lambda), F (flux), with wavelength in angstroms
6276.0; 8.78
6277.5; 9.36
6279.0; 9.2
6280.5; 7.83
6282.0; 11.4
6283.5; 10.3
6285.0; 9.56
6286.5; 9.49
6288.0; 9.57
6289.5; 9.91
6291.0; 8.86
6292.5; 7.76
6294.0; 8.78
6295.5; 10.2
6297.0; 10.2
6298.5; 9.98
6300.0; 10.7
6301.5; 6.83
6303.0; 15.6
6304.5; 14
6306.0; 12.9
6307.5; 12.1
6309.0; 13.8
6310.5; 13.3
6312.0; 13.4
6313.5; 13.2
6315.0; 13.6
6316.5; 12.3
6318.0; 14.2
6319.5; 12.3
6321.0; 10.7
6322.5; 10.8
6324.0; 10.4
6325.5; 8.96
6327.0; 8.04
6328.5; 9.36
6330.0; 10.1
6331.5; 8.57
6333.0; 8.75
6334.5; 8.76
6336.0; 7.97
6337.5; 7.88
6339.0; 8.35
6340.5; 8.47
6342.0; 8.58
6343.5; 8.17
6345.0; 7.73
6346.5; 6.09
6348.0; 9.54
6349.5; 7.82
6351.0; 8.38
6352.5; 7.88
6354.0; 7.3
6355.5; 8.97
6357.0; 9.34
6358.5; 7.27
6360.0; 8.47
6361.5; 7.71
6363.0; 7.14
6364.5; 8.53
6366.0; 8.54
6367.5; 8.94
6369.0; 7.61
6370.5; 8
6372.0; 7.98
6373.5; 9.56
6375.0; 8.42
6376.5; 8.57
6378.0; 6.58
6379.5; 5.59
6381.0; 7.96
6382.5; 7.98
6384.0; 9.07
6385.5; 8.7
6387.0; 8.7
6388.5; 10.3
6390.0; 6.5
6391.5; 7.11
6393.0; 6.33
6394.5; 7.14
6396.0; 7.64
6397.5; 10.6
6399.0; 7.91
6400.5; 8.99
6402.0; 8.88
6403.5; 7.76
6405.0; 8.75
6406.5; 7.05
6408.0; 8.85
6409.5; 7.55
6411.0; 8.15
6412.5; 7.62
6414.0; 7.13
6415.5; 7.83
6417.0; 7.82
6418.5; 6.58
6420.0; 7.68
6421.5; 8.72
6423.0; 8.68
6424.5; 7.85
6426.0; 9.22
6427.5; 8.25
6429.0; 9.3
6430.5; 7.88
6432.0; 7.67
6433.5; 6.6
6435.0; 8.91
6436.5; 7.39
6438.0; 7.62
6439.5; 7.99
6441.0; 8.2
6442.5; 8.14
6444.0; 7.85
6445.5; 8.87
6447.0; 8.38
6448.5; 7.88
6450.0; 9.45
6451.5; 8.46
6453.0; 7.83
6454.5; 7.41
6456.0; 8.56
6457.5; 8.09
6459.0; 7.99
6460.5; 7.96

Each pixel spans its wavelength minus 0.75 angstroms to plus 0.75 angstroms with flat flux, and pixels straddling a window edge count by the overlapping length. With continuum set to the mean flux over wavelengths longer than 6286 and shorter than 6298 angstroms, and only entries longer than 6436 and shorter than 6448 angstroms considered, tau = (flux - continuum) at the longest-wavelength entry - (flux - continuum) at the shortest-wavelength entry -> 1.0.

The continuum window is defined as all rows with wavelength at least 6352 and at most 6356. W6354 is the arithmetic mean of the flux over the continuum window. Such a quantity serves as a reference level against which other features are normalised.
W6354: 8.0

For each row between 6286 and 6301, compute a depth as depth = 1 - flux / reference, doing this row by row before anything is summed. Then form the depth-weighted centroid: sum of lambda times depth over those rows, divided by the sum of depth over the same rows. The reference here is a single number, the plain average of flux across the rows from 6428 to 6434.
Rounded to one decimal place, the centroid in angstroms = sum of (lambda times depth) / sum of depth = 6294.2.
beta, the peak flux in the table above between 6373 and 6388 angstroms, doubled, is 19.1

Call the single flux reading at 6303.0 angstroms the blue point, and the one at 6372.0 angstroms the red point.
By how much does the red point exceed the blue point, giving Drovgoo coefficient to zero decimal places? -8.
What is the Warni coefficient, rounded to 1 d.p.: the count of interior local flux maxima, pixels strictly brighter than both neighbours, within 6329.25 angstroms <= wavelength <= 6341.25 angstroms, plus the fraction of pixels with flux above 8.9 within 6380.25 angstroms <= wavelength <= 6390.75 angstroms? 1.3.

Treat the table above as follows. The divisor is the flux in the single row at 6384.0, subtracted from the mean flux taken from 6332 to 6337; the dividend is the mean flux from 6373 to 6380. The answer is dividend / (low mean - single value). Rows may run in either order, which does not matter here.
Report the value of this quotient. -13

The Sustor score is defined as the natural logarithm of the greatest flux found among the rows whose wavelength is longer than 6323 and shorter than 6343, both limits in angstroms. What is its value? 2.34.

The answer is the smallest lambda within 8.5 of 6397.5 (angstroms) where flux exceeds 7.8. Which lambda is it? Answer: 6397.5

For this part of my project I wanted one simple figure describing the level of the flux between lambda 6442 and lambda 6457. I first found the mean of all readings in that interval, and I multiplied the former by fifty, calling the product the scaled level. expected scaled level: 414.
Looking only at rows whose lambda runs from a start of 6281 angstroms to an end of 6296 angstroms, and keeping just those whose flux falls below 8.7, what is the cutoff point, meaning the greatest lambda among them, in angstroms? 6292.5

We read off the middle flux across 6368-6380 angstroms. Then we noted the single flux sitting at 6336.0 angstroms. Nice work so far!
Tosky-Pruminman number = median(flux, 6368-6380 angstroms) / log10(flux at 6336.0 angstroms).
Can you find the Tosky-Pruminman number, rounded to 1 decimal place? 8.9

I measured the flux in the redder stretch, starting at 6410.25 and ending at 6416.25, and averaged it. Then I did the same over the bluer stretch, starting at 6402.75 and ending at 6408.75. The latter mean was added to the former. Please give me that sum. 15.8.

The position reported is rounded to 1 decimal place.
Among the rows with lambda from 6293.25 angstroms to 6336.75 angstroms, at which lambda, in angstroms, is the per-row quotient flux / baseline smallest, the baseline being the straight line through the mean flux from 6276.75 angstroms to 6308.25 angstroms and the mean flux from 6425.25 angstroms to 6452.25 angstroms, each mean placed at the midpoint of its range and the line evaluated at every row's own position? 6301.5 angstroms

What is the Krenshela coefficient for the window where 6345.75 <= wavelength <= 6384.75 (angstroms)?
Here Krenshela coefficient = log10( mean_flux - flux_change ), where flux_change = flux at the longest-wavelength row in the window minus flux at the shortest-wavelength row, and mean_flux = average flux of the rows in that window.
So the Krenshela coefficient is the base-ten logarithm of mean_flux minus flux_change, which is 0.70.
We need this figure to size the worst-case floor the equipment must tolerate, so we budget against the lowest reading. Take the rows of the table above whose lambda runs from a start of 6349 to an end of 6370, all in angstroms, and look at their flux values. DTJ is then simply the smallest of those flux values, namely 7.14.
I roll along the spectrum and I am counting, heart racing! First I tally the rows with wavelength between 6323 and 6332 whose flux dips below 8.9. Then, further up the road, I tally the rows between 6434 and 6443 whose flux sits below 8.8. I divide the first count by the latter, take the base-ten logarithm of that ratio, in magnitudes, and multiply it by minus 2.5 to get 1.0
